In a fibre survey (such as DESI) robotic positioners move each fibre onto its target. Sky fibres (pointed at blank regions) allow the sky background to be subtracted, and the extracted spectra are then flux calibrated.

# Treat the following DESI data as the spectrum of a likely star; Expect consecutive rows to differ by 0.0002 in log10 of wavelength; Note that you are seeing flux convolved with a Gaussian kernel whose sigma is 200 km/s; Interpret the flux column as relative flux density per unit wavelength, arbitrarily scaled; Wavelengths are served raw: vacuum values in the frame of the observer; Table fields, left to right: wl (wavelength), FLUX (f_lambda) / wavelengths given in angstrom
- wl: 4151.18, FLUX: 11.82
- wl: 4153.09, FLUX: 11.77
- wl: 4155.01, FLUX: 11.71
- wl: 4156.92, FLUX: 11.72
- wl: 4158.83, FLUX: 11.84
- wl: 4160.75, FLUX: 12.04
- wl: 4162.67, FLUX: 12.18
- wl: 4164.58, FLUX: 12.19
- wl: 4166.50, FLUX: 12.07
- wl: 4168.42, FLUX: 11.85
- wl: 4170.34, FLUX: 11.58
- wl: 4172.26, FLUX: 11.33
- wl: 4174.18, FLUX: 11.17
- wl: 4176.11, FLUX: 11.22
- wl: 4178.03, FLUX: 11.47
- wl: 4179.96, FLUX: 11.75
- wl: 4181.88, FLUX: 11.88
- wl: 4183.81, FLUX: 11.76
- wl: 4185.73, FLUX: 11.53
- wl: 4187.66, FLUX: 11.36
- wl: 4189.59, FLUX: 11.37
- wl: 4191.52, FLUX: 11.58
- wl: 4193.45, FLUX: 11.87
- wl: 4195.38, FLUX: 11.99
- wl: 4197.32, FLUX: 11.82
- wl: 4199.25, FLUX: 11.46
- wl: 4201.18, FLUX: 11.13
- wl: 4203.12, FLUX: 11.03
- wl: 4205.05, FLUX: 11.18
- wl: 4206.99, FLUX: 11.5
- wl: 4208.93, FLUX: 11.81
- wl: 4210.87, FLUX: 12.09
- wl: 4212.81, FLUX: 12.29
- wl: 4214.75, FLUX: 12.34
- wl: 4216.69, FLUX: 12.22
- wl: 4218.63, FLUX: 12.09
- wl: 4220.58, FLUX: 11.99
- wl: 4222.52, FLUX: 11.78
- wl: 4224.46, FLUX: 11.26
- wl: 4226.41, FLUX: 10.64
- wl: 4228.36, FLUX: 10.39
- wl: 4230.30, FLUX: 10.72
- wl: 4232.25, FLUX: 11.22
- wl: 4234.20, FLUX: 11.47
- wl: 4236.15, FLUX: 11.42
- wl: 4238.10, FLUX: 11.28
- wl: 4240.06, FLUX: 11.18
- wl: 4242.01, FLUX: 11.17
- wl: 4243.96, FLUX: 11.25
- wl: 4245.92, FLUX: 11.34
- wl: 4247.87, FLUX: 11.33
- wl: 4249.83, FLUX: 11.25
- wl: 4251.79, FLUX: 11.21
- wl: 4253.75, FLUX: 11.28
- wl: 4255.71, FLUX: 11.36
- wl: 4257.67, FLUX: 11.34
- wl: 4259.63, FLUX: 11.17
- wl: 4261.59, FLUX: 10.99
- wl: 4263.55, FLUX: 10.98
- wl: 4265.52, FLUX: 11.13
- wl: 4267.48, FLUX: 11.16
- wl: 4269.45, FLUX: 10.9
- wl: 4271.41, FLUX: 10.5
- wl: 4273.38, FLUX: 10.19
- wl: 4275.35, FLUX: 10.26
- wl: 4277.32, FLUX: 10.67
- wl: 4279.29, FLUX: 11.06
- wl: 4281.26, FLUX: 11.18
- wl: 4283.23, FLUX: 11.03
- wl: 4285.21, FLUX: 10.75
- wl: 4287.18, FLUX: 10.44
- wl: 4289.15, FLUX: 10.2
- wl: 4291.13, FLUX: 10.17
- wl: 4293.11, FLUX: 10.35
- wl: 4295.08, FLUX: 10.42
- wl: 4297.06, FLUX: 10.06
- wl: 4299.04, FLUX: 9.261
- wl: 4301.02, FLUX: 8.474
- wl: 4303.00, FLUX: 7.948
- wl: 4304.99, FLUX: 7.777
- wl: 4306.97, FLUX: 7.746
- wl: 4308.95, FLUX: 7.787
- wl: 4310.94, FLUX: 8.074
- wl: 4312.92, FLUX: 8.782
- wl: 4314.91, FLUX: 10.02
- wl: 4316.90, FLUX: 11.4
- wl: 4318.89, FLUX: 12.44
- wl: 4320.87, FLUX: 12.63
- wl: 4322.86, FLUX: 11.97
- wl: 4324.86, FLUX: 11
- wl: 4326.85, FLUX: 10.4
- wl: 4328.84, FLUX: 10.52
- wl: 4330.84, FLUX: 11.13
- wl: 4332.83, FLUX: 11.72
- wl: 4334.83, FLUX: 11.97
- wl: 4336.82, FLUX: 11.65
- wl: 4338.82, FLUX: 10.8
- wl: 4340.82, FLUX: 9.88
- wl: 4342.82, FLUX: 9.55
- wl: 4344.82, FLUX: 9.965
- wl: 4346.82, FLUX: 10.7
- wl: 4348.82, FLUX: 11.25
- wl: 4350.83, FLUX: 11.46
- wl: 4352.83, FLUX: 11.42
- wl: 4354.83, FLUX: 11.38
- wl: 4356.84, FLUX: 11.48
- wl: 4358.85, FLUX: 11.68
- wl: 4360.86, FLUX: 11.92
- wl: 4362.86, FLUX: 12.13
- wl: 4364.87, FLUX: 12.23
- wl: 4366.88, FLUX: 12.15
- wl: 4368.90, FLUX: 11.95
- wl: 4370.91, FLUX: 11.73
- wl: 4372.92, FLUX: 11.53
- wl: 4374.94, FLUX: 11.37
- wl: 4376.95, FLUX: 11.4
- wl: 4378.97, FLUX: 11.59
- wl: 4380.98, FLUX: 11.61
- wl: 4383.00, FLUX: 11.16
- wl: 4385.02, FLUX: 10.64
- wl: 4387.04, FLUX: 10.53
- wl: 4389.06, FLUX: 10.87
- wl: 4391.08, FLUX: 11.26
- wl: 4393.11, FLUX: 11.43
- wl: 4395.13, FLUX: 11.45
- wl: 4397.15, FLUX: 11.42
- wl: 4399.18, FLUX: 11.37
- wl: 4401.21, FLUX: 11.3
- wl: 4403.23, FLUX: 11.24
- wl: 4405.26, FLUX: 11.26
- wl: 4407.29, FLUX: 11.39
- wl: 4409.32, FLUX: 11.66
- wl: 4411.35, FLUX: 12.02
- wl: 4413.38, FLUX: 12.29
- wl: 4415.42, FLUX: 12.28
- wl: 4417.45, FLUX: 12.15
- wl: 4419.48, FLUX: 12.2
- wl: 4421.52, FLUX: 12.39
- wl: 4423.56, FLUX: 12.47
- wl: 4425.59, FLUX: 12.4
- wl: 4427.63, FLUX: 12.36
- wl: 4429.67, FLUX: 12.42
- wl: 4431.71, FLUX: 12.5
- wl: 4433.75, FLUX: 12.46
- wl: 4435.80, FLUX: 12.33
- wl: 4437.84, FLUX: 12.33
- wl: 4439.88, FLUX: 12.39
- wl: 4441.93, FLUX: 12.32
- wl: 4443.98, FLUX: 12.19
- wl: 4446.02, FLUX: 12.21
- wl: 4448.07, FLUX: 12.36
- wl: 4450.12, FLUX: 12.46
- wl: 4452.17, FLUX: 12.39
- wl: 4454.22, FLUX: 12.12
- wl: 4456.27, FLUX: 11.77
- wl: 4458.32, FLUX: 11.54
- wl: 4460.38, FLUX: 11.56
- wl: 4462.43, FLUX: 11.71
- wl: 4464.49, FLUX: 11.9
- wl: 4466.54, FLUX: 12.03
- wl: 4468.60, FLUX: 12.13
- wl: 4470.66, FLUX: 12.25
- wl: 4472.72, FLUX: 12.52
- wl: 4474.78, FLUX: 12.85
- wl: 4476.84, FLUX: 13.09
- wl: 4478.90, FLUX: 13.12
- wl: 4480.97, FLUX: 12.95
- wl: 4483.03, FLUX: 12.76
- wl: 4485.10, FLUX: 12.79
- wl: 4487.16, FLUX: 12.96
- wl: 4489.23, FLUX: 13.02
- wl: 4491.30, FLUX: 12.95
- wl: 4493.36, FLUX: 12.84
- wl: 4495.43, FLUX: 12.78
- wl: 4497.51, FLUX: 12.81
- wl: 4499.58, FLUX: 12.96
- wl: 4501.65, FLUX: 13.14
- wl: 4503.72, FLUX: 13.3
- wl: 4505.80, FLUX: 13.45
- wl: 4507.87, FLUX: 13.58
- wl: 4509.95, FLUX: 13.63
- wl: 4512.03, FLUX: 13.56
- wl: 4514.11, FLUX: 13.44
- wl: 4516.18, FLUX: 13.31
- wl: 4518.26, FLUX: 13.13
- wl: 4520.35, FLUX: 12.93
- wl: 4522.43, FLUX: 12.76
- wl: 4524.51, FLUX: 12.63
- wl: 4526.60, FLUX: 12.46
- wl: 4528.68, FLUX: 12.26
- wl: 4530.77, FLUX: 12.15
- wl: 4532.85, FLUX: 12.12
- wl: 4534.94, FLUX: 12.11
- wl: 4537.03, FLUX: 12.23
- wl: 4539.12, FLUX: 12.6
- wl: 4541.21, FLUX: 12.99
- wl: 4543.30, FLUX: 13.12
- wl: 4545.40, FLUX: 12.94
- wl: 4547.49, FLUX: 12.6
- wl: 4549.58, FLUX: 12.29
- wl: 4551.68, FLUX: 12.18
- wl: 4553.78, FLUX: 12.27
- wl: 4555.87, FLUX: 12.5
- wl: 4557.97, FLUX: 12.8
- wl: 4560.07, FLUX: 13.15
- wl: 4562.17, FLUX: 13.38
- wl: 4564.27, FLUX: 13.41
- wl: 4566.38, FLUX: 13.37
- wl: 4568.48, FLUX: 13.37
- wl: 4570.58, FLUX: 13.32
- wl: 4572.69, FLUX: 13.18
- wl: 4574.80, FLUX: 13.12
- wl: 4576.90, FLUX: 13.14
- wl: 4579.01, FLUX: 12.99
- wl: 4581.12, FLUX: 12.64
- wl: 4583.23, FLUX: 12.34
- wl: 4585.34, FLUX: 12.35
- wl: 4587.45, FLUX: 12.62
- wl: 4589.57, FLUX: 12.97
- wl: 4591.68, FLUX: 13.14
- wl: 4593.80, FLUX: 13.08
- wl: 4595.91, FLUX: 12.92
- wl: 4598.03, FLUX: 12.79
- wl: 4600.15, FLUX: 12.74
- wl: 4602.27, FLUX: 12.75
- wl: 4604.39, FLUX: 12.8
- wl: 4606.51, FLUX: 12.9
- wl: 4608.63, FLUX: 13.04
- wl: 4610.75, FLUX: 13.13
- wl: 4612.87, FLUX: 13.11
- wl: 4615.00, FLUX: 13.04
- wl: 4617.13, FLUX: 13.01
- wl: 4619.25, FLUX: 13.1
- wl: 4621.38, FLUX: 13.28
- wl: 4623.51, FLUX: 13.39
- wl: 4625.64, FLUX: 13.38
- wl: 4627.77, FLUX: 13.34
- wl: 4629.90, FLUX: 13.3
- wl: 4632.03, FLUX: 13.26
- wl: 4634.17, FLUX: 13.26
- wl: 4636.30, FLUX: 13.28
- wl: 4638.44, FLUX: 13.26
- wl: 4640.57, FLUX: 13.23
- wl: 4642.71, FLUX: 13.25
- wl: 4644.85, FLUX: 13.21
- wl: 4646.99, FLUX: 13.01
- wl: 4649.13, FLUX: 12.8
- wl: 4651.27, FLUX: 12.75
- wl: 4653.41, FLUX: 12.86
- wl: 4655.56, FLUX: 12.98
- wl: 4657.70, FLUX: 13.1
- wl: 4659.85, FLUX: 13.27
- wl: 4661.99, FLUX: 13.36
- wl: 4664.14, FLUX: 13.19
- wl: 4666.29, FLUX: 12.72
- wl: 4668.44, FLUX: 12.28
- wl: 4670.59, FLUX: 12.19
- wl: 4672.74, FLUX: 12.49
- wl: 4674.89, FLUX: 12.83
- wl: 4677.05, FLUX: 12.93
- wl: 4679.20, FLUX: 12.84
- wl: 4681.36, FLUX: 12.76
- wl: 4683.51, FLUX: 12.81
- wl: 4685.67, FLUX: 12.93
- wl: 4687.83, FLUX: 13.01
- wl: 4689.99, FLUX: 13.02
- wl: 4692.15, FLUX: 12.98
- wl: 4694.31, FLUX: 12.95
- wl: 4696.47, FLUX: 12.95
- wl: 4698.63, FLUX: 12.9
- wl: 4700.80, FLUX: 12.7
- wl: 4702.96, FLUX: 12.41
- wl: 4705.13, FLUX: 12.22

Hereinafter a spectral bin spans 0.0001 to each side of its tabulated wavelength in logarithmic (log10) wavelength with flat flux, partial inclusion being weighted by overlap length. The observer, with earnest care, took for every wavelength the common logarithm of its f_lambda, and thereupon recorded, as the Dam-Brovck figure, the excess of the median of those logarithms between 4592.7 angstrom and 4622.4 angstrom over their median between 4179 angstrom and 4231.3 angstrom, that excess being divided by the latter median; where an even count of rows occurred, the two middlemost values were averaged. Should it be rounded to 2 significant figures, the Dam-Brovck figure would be 0.042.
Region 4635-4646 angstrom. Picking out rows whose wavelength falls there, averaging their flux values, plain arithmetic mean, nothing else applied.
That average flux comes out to 13.2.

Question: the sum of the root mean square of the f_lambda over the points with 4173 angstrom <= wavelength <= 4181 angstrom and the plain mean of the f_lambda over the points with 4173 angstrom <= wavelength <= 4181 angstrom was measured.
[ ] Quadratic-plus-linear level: 22.8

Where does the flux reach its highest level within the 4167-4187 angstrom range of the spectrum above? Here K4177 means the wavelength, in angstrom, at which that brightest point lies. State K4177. 4181.88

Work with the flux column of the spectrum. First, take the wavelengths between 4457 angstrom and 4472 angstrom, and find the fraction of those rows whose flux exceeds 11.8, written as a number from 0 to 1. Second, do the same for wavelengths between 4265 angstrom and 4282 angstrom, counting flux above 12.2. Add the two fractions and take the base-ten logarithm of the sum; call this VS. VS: -0.24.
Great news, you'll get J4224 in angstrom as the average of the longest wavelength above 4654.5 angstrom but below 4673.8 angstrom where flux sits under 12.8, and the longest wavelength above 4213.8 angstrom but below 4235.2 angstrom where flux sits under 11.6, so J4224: 4453.5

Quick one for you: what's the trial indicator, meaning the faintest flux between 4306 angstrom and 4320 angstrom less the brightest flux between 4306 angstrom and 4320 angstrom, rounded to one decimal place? -4.7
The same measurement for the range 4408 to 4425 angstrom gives -0.8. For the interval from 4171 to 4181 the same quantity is -0.6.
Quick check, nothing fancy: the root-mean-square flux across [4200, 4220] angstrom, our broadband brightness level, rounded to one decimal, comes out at 11.8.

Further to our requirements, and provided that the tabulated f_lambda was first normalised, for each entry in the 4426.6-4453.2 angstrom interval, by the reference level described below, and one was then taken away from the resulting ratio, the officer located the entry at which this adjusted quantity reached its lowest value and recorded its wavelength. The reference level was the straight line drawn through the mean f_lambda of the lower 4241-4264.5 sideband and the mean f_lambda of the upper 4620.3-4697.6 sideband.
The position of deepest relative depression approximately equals 4443.98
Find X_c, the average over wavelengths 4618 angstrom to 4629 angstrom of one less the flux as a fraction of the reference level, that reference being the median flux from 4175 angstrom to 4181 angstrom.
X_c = -0.16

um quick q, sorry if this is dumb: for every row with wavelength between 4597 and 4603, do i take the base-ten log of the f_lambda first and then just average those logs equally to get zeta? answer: 1.11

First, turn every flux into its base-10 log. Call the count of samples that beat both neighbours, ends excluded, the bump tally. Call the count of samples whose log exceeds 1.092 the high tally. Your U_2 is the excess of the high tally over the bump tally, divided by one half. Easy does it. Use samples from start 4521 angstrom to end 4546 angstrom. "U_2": 12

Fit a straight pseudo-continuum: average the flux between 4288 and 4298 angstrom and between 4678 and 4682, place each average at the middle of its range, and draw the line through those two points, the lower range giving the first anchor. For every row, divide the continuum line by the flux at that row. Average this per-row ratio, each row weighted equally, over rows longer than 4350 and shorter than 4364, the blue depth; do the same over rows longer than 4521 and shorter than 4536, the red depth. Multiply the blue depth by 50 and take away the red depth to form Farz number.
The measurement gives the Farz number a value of 44.9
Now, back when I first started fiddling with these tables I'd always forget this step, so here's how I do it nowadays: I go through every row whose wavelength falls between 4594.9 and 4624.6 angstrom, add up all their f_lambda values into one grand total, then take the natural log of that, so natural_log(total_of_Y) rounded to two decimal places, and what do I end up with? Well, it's 5.20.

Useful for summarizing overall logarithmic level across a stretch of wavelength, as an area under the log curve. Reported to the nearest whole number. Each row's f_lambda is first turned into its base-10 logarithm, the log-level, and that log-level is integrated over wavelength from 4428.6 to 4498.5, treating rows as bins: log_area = 76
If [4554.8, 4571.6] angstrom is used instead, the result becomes 19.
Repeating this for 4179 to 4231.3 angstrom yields 56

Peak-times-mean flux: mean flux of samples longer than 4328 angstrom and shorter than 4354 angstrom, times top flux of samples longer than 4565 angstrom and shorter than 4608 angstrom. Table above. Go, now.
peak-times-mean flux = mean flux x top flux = 146.1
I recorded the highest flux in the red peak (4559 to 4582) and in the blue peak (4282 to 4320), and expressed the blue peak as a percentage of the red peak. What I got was 92.8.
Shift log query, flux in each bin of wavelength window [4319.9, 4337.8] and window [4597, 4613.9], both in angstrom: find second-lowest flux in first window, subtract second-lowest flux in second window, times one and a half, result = -3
